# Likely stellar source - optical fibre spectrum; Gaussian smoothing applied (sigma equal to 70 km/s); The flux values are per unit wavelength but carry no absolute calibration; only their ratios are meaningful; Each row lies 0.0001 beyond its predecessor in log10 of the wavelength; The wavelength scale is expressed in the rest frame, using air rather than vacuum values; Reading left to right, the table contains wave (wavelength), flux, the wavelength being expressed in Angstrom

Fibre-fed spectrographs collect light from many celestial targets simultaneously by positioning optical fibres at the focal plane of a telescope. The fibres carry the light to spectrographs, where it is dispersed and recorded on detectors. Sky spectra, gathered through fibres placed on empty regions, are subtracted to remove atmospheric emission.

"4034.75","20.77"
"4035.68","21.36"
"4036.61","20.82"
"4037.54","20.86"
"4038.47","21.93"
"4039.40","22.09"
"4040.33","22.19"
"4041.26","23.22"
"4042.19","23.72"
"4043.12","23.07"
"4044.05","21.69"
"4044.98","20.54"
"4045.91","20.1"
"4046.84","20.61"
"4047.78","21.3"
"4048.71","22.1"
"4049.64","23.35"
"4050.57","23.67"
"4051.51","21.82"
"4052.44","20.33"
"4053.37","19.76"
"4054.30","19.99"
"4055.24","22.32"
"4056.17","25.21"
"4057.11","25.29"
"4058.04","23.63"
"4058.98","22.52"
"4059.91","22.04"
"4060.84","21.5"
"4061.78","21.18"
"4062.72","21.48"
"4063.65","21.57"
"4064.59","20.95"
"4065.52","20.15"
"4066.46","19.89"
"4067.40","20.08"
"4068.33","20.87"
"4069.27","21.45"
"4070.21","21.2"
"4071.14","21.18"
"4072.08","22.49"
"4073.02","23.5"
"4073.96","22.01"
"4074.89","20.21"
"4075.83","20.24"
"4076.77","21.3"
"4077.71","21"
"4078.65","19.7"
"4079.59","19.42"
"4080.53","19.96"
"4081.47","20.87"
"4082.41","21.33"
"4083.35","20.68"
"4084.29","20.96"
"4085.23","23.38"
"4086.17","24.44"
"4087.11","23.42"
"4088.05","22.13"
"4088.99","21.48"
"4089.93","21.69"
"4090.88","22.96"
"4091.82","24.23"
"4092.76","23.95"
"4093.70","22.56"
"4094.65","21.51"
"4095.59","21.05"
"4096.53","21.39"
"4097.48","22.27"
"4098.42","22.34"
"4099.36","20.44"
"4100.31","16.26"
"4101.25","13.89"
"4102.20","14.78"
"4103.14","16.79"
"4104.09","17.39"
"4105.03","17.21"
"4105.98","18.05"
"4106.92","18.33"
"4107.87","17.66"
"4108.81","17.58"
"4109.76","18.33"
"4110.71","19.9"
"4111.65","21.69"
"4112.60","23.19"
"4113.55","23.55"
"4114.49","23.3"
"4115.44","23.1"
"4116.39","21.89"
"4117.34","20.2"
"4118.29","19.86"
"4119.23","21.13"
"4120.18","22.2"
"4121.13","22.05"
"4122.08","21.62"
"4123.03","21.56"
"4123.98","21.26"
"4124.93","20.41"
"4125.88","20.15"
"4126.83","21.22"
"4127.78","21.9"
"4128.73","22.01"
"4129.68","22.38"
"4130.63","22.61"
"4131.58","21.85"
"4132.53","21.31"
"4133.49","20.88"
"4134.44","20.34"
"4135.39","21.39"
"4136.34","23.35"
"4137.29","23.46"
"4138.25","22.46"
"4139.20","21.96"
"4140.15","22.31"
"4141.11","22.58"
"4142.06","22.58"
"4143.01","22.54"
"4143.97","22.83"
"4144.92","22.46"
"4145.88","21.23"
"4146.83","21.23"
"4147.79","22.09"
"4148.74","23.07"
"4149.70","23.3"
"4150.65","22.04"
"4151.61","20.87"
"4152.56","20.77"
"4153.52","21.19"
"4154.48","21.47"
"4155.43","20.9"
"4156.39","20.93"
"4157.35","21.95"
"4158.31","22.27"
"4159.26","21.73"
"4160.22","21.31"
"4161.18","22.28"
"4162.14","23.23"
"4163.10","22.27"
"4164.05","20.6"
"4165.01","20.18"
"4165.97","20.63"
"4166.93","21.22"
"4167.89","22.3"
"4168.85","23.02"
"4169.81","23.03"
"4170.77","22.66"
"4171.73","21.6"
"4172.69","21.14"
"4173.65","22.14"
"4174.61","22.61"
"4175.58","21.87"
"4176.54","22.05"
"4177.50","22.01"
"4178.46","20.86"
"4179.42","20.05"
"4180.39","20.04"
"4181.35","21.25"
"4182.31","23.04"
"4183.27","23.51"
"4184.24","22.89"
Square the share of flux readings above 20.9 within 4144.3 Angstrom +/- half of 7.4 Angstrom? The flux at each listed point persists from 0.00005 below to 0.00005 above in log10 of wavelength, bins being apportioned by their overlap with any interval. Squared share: 1.0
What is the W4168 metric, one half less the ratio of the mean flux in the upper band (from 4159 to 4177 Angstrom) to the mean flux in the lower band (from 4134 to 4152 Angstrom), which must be -0.485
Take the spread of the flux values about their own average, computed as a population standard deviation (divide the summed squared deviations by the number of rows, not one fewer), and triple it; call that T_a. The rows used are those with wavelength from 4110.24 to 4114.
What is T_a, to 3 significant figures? 4.32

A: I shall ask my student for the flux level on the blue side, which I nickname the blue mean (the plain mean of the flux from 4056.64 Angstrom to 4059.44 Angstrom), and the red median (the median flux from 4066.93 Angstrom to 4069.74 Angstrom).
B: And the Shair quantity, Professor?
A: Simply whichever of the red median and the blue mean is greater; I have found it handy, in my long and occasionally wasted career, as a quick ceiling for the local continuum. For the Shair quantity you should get 23.8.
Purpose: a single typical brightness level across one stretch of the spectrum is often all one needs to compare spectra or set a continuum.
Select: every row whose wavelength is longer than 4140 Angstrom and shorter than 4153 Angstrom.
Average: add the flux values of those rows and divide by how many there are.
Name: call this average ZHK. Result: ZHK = 22.14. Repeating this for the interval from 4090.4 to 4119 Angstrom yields 20.19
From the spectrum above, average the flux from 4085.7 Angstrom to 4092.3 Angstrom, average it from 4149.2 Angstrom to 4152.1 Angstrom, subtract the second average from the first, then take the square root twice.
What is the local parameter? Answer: 1.0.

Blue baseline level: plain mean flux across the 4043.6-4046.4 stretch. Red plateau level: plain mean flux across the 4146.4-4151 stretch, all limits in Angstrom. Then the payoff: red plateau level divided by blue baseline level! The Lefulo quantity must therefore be 1.08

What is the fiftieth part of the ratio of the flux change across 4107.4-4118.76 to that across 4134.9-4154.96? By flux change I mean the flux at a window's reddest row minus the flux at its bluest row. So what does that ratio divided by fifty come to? 0.55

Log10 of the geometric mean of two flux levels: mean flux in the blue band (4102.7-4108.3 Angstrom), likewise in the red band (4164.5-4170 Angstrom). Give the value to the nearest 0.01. 1.29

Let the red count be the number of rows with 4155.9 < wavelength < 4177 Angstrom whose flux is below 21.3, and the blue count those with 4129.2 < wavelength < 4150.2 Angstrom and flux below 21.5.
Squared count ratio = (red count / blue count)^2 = 1.0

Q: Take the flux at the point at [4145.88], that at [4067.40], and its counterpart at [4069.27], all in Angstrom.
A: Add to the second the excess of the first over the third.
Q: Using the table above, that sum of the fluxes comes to 19.9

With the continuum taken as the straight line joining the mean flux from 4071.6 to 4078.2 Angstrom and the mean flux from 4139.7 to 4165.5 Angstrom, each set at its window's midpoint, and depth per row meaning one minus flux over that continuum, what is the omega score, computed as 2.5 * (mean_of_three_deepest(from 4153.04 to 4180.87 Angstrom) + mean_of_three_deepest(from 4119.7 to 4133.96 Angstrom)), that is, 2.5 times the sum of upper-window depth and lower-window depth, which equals 0.36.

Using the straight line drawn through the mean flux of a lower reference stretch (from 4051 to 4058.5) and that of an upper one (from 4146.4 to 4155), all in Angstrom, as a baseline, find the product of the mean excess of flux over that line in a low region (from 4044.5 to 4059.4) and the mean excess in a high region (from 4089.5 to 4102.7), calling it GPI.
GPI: 0.4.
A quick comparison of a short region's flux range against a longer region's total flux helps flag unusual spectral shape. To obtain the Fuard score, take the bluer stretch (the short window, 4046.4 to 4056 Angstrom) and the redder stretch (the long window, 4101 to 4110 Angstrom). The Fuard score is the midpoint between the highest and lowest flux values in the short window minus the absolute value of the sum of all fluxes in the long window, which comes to -148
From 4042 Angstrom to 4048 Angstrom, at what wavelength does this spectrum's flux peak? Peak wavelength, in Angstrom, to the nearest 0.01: 4042.19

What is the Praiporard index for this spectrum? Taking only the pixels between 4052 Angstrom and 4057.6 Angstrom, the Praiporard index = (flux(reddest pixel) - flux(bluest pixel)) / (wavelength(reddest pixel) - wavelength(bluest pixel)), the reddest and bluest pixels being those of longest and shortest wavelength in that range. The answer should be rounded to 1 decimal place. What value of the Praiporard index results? 1.1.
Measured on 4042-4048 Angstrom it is -0.4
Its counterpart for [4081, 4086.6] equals 0.8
